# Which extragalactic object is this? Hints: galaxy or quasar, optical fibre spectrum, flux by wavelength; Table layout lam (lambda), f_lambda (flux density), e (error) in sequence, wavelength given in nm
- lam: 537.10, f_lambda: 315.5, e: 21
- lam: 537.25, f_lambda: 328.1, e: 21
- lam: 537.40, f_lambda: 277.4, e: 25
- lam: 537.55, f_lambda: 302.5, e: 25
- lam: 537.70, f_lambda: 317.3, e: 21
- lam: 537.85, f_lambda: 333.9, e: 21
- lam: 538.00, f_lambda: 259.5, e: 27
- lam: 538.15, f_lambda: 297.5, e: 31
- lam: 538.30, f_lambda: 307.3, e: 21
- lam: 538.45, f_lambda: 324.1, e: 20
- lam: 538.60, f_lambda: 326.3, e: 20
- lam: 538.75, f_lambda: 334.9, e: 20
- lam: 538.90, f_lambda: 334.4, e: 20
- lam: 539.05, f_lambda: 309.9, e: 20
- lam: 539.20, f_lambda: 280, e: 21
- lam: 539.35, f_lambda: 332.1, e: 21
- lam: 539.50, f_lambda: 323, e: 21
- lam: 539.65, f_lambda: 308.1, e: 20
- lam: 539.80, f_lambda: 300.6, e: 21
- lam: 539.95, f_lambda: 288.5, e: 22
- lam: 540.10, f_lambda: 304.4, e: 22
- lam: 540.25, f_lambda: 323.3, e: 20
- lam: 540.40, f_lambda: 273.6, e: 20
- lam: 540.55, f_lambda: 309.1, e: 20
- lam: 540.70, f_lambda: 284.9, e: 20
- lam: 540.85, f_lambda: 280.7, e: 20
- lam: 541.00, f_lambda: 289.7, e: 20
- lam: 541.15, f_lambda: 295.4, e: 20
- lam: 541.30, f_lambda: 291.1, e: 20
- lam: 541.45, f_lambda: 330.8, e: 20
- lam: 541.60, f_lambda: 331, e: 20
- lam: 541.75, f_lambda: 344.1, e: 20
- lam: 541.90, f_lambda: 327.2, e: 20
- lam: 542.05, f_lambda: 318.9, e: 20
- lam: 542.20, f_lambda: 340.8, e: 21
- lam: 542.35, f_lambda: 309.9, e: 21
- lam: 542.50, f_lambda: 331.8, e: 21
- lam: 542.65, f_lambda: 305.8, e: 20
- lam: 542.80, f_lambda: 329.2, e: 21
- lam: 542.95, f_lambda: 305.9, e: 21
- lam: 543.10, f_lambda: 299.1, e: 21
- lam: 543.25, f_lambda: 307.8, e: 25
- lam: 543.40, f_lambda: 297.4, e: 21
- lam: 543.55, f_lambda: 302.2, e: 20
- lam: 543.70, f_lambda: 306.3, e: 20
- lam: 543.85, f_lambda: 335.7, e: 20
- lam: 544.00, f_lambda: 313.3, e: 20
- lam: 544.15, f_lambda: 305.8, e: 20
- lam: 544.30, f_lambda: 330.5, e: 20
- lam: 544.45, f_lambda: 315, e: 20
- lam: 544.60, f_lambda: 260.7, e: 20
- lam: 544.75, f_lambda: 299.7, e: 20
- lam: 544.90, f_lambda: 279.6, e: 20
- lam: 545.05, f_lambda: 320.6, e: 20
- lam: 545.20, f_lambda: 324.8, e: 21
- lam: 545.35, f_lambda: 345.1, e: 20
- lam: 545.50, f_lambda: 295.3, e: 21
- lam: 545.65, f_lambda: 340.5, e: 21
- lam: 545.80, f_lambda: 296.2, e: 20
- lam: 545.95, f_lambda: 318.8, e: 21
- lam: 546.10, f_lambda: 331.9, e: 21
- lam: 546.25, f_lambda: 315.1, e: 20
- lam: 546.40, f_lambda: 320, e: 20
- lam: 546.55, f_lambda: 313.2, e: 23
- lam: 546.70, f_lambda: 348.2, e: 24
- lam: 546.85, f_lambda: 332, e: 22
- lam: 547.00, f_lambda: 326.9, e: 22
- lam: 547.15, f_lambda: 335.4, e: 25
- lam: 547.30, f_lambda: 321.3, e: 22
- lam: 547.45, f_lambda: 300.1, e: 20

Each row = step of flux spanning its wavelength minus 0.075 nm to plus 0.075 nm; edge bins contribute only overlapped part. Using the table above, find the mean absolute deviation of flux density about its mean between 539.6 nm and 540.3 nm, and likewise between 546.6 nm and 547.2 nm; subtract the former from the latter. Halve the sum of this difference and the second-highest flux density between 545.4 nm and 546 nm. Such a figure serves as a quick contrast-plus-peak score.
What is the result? 158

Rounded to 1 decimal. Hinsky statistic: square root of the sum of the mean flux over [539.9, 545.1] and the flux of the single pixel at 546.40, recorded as 25.1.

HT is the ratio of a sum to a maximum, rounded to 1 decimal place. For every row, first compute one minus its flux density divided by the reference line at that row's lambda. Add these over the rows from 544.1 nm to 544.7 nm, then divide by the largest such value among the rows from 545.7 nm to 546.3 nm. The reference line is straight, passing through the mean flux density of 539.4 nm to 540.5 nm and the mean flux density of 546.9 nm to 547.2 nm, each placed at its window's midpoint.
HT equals 2.4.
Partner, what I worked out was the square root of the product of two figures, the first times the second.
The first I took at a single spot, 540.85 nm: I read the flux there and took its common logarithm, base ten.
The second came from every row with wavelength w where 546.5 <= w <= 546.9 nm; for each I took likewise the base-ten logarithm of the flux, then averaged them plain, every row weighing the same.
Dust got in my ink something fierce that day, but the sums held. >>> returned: 2.48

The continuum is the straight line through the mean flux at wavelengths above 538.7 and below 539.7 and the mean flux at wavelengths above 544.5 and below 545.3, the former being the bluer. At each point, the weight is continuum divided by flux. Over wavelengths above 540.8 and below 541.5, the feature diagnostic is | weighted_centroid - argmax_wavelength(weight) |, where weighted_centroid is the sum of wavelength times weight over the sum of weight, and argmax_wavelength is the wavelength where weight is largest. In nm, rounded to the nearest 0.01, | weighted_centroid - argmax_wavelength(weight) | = 0.29 nm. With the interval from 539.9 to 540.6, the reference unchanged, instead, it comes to 0.15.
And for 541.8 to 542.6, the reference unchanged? 0.15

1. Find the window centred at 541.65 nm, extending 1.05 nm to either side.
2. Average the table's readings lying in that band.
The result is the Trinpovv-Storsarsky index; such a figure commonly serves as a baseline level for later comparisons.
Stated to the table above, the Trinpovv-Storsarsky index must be 313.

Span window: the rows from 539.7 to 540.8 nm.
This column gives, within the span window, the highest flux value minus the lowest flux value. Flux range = 50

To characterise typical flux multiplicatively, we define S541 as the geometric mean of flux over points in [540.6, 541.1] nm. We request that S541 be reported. 285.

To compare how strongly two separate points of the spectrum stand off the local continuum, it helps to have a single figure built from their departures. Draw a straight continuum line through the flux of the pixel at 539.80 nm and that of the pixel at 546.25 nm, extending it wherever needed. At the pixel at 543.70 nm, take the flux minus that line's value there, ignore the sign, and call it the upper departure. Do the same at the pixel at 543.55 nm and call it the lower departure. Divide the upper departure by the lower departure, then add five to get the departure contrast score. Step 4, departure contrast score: 5.45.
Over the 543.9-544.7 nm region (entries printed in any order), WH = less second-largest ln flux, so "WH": -5.753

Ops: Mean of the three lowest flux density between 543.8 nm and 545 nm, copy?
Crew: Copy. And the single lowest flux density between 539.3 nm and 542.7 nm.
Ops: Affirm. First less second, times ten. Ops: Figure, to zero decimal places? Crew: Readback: 64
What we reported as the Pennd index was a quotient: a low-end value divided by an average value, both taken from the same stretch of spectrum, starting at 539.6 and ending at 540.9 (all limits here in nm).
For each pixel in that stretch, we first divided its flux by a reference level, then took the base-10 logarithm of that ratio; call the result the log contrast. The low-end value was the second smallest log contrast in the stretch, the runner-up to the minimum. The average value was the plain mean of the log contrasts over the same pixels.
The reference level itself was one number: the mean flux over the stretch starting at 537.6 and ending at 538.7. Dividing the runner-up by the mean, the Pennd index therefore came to 2.3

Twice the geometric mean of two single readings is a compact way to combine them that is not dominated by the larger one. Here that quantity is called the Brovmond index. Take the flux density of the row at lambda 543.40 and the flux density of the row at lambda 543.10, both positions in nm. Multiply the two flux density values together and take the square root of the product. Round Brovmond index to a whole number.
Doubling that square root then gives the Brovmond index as 596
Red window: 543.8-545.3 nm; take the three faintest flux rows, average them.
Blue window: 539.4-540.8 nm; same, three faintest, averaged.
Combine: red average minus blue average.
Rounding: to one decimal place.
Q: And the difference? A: -2.3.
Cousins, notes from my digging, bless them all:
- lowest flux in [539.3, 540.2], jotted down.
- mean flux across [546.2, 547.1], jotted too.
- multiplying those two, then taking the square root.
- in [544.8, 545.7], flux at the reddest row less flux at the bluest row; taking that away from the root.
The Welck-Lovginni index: 246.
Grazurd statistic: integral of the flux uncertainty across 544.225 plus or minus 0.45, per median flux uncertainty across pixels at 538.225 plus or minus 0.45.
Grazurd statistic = 0.86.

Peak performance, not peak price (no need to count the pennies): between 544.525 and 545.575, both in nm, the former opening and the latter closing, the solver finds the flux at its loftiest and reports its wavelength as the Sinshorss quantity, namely 545.35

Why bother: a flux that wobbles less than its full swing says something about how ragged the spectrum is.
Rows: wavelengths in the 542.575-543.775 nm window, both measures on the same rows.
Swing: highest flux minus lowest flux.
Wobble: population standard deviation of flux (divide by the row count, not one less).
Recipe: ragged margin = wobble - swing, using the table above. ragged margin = -23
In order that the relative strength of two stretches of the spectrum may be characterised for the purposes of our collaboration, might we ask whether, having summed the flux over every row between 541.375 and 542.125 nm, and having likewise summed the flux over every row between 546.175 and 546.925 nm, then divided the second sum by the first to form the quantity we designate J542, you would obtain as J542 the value 0.99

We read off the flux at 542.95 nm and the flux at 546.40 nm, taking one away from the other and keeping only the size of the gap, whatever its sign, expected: 14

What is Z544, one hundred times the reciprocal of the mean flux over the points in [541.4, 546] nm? 0.317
